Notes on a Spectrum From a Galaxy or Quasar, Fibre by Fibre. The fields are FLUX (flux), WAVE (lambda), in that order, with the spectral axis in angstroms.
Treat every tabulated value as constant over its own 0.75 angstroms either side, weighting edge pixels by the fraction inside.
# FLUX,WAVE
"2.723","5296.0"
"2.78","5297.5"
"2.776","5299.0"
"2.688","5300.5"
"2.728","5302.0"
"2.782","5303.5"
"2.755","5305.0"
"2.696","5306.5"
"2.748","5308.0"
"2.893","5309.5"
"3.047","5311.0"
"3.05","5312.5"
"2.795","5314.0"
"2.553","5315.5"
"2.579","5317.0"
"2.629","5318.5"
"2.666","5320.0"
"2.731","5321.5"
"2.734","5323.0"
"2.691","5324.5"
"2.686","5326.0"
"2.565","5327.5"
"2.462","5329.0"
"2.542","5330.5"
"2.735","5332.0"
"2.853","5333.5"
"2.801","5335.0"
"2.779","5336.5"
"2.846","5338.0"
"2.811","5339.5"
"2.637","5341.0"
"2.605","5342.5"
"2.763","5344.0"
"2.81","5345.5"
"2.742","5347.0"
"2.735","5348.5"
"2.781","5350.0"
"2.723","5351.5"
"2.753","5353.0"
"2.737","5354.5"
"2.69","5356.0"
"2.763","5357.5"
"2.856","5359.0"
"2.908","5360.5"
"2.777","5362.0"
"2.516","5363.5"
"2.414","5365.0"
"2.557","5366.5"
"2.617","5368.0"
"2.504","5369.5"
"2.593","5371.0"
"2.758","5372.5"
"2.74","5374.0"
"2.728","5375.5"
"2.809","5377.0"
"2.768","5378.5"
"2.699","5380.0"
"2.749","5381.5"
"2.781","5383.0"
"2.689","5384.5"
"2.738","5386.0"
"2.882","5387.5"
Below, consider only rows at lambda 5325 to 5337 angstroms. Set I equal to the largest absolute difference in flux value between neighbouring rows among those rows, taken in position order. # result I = 0.19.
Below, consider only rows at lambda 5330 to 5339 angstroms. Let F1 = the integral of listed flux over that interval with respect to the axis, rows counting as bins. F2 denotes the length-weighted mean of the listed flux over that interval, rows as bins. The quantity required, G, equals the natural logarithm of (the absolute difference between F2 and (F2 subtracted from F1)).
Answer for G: 3.0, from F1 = 24.9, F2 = 2.77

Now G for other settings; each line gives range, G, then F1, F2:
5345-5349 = 1.7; 11.0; 2.76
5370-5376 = 2.4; 16.2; 2.70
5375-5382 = 2.6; 19.3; 2.75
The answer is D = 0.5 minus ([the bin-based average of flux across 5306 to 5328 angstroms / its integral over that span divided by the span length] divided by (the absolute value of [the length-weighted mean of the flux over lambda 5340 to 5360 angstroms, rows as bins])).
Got -0.500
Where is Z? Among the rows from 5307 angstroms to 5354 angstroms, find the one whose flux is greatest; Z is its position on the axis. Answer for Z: 5312.5 angstroms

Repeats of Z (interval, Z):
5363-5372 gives 5368.0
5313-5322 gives 5314.0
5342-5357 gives 5345.5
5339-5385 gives 5360.5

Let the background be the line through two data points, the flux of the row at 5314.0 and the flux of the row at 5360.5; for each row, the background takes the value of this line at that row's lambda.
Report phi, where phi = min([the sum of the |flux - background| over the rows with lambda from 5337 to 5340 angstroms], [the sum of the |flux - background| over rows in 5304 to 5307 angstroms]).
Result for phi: 0.053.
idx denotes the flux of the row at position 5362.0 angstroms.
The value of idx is 2.777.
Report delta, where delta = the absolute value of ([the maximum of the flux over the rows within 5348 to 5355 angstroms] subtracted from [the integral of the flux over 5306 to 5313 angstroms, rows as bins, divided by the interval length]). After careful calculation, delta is 0.11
